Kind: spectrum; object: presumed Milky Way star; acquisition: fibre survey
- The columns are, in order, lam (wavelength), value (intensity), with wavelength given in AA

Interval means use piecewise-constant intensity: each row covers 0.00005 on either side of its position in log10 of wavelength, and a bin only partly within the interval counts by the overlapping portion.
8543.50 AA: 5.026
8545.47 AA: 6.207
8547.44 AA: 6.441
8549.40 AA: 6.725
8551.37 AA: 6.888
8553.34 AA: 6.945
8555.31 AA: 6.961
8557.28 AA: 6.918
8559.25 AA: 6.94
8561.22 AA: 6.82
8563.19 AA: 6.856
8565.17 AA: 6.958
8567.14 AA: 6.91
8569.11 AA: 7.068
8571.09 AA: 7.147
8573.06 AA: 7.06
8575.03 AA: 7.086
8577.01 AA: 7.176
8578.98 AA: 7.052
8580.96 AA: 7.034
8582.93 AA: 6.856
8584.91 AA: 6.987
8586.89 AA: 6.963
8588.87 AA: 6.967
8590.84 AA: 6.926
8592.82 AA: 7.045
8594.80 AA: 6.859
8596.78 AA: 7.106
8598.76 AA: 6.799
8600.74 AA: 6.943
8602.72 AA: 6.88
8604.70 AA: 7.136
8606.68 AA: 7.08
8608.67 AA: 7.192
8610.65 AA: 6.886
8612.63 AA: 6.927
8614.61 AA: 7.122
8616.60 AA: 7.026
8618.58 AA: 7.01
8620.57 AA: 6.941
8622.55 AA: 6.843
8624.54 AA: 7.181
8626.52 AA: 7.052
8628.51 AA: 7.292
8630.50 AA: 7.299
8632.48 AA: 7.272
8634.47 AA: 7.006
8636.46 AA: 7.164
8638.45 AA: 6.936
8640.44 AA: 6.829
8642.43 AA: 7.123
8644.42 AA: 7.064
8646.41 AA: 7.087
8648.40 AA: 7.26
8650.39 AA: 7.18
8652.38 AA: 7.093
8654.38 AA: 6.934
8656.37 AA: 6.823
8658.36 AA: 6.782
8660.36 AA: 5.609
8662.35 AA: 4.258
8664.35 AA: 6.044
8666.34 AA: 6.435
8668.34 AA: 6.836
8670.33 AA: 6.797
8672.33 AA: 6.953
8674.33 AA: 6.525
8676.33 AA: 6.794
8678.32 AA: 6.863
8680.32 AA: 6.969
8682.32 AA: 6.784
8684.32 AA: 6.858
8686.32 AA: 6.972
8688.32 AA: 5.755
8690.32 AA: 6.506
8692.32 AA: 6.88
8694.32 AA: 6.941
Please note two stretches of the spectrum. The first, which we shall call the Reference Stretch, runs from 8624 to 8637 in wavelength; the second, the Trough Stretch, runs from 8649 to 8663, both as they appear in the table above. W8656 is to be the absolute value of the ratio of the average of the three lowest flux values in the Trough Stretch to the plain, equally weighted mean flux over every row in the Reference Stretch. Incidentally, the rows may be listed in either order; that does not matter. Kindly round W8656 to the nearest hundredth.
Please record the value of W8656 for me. 0.77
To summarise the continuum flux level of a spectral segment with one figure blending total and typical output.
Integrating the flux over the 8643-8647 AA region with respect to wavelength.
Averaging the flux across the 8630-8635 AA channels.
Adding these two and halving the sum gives 18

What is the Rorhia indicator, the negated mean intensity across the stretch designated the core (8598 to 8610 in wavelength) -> -7.00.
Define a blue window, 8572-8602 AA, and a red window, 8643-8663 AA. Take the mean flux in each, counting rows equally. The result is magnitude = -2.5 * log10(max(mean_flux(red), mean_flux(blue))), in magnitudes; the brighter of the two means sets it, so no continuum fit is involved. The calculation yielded -2.11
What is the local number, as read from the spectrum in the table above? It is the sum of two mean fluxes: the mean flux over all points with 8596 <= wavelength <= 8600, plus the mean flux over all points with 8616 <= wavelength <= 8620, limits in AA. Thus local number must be 14.0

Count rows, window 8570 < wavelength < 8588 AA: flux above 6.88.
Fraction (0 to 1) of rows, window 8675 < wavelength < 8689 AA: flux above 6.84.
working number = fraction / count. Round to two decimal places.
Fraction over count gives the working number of 0.07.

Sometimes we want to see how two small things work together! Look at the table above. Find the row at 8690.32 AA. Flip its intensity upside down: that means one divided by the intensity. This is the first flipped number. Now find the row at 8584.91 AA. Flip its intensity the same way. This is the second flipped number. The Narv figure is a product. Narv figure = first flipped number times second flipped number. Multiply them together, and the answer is 0.0220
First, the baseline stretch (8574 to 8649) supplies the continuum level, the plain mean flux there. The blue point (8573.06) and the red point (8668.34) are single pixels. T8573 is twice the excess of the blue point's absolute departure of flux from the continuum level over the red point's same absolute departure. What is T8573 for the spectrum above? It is -0.4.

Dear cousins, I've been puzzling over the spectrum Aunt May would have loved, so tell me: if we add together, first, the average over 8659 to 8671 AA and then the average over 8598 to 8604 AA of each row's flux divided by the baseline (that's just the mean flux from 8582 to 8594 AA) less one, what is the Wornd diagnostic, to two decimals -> -0.15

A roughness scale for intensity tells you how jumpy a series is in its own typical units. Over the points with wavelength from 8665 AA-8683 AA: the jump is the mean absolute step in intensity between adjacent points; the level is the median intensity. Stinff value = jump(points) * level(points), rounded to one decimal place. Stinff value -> 1.4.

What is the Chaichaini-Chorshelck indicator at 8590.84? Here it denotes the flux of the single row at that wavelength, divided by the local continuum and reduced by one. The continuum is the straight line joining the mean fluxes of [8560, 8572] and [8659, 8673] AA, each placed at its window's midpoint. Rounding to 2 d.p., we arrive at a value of 0.03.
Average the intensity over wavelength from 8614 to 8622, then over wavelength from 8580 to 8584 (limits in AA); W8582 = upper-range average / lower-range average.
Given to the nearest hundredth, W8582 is 1.01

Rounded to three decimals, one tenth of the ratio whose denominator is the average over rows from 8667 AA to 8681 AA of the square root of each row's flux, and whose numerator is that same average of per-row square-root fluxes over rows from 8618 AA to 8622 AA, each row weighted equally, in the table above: 0.101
